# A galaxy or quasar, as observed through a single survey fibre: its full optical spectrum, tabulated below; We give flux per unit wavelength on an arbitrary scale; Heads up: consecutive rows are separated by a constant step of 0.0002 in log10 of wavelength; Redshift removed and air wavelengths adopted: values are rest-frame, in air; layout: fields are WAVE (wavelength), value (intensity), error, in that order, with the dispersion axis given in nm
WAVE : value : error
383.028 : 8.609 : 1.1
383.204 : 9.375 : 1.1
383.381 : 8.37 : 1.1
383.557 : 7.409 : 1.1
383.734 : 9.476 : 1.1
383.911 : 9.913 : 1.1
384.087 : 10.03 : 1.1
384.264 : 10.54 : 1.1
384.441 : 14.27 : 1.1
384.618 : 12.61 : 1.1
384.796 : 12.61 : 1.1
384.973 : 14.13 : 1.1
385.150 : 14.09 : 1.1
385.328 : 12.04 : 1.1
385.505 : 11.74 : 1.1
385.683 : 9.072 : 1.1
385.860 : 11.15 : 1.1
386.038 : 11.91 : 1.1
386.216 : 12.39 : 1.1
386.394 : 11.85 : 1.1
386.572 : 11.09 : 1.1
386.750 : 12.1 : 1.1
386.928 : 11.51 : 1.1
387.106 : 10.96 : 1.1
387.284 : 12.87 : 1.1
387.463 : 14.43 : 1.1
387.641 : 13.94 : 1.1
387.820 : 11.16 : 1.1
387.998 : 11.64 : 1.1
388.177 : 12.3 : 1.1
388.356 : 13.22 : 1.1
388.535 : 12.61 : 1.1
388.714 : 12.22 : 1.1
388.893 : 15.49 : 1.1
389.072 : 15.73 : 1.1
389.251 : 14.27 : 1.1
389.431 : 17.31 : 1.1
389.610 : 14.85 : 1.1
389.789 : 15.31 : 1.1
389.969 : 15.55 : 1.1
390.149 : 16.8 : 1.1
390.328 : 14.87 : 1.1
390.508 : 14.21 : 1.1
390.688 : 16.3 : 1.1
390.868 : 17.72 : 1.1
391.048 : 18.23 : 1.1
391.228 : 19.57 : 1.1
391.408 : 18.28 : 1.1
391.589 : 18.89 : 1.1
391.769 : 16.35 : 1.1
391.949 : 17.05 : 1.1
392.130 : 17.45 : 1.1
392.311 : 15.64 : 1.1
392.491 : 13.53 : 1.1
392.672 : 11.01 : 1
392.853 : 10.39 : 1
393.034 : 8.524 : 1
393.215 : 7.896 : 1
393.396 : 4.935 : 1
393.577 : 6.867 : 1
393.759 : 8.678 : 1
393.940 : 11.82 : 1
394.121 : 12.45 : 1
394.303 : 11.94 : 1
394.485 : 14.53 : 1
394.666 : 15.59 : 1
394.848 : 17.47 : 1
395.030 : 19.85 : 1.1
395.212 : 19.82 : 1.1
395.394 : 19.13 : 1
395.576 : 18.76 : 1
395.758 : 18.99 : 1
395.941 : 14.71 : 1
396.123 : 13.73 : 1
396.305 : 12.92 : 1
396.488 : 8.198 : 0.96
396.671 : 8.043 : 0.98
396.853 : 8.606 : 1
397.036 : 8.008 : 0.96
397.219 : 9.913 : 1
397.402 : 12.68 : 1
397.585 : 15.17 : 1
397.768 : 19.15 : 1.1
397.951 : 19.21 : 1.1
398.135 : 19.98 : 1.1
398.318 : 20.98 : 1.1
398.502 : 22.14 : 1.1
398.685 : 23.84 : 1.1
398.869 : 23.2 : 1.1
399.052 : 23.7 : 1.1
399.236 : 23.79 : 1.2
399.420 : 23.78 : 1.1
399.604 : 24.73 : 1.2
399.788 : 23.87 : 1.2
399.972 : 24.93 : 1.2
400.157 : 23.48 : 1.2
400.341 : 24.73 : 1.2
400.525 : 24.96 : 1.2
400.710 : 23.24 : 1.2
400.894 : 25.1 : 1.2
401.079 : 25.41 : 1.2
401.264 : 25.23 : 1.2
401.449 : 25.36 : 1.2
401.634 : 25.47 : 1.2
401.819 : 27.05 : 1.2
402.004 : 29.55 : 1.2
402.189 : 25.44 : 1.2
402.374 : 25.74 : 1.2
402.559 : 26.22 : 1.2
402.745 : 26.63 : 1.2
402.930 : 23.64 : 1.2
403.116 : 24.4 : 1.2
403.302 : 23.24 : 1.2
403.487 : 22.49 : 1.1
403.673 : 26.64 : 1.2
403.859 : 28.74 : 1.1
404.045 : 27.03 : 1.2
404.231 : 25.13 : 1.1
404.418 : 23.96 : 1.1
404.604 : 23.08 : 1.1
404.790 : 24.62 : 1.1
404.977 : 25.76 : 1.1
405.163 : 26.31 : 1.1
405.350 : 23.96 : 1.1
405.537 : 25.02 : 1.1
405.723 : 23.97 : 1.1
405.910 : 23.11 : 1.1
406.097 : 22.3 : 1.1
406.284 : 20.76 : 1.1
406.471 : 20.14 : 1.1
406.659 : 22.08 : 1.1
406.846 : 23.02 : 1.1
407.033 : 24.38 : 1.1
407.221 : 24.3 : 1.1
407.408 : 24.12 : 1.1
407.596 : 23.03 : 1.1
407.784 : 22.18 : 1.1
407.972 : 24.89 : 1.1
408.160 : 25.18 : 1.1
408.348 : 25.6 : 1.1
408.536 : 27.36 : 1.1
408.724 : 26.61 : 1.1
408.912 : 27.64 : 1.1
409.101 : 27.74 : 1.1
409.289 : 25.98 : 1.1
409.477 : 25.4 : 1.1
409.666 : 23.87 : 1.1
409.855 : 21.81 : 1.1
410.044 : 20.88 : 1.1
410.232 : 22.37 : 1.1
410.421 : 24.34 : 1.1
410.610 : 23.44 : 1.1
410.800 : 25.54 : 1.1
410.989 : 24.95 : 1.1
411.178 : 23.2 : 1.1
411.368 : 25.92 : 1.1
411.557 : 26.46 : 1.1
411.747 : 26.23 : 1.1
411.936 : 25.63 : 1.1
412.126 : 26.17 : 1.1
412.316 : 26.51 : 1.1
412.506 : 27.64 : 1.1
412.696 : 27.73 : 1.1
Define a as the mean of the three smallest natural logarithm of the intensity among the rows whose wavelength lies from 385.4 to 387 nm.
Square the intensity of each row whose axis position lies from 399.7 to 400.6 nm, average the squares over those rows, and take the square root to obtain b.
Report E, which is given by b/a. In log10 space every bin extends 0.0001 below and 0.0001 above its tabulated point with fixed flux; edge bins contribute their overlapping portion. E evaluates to 10.4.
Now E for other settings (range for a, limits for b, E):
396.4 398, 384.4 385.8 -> 6.1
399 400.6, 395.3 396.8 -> 4.7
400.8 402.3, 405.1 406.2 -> 7.5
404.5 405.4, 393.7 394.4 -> 3.6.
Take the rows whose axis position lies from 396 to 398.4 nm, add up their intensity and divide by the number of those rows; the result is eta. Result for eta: 13.6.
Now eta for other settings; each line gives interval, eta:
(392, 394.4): 10.9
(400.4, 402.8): 25.8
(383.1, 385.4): 11.1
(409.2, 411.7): 24.2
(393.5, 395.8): 15.1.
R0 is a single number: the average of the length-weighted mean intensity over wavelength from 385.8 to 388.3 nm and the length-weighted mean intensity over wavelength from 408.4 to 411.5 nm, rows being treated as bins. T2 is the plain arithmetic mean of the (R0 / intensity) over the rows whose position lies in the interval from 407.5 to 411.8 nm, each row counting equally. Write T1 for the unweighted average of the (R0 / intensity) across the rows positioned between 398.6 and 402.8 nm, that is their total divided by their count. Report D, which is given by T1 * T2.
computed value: 0.56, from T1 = 0.74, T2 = 0.75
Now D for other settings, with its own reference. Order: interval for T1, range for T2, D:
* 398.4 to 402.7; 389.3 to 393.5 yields 1.04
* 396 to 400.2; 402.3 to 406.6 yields 0.92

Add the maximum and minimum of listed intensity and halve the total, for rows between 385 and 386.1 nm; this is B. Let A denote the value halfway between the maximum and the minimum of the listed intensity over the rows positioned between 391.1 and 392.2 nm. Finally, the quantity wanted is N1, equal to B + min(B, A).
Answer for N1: 23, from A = 18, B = 11.6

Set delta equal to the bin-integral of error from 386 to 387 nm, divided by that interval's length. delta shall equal 1.10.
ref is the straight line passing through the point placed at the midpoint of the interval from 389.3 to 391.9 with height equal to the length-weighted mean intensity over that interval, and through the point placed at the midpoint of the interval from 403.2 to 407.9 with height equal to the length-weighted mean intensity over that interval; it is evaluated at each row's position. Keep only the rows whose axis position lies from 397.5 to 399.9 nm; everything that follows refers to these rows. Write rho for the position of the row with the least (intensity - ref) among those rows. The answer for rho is 397.585 nm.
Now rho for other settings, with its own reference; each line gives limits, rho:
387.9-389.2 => 387.998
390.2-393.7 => 393.396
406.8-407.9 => 407.784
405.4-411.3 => 410.044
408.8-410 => 409.855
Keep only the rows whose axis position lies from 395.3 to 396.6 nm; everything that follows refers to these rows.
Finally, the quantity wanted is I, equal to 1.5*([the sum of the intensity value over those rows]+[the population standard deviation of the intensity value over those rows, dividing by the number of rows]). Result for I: 165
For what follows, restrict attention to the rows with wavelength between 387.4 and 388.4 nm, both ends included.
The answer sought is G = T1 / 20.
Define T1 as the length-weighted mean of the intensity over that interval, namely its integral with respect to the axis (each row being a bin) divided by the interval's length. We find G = 0.6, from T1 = 13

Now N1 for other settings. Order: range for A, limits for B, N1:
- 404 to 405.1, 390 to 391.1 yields 32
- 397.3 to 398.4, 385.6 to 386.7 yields 21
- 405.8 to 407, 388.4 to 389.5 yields 30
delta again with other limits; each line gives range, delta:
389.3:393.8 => 1.07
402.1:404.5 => 1.17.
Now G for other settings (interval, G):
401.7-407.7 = 1.2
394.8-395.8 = 1.0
